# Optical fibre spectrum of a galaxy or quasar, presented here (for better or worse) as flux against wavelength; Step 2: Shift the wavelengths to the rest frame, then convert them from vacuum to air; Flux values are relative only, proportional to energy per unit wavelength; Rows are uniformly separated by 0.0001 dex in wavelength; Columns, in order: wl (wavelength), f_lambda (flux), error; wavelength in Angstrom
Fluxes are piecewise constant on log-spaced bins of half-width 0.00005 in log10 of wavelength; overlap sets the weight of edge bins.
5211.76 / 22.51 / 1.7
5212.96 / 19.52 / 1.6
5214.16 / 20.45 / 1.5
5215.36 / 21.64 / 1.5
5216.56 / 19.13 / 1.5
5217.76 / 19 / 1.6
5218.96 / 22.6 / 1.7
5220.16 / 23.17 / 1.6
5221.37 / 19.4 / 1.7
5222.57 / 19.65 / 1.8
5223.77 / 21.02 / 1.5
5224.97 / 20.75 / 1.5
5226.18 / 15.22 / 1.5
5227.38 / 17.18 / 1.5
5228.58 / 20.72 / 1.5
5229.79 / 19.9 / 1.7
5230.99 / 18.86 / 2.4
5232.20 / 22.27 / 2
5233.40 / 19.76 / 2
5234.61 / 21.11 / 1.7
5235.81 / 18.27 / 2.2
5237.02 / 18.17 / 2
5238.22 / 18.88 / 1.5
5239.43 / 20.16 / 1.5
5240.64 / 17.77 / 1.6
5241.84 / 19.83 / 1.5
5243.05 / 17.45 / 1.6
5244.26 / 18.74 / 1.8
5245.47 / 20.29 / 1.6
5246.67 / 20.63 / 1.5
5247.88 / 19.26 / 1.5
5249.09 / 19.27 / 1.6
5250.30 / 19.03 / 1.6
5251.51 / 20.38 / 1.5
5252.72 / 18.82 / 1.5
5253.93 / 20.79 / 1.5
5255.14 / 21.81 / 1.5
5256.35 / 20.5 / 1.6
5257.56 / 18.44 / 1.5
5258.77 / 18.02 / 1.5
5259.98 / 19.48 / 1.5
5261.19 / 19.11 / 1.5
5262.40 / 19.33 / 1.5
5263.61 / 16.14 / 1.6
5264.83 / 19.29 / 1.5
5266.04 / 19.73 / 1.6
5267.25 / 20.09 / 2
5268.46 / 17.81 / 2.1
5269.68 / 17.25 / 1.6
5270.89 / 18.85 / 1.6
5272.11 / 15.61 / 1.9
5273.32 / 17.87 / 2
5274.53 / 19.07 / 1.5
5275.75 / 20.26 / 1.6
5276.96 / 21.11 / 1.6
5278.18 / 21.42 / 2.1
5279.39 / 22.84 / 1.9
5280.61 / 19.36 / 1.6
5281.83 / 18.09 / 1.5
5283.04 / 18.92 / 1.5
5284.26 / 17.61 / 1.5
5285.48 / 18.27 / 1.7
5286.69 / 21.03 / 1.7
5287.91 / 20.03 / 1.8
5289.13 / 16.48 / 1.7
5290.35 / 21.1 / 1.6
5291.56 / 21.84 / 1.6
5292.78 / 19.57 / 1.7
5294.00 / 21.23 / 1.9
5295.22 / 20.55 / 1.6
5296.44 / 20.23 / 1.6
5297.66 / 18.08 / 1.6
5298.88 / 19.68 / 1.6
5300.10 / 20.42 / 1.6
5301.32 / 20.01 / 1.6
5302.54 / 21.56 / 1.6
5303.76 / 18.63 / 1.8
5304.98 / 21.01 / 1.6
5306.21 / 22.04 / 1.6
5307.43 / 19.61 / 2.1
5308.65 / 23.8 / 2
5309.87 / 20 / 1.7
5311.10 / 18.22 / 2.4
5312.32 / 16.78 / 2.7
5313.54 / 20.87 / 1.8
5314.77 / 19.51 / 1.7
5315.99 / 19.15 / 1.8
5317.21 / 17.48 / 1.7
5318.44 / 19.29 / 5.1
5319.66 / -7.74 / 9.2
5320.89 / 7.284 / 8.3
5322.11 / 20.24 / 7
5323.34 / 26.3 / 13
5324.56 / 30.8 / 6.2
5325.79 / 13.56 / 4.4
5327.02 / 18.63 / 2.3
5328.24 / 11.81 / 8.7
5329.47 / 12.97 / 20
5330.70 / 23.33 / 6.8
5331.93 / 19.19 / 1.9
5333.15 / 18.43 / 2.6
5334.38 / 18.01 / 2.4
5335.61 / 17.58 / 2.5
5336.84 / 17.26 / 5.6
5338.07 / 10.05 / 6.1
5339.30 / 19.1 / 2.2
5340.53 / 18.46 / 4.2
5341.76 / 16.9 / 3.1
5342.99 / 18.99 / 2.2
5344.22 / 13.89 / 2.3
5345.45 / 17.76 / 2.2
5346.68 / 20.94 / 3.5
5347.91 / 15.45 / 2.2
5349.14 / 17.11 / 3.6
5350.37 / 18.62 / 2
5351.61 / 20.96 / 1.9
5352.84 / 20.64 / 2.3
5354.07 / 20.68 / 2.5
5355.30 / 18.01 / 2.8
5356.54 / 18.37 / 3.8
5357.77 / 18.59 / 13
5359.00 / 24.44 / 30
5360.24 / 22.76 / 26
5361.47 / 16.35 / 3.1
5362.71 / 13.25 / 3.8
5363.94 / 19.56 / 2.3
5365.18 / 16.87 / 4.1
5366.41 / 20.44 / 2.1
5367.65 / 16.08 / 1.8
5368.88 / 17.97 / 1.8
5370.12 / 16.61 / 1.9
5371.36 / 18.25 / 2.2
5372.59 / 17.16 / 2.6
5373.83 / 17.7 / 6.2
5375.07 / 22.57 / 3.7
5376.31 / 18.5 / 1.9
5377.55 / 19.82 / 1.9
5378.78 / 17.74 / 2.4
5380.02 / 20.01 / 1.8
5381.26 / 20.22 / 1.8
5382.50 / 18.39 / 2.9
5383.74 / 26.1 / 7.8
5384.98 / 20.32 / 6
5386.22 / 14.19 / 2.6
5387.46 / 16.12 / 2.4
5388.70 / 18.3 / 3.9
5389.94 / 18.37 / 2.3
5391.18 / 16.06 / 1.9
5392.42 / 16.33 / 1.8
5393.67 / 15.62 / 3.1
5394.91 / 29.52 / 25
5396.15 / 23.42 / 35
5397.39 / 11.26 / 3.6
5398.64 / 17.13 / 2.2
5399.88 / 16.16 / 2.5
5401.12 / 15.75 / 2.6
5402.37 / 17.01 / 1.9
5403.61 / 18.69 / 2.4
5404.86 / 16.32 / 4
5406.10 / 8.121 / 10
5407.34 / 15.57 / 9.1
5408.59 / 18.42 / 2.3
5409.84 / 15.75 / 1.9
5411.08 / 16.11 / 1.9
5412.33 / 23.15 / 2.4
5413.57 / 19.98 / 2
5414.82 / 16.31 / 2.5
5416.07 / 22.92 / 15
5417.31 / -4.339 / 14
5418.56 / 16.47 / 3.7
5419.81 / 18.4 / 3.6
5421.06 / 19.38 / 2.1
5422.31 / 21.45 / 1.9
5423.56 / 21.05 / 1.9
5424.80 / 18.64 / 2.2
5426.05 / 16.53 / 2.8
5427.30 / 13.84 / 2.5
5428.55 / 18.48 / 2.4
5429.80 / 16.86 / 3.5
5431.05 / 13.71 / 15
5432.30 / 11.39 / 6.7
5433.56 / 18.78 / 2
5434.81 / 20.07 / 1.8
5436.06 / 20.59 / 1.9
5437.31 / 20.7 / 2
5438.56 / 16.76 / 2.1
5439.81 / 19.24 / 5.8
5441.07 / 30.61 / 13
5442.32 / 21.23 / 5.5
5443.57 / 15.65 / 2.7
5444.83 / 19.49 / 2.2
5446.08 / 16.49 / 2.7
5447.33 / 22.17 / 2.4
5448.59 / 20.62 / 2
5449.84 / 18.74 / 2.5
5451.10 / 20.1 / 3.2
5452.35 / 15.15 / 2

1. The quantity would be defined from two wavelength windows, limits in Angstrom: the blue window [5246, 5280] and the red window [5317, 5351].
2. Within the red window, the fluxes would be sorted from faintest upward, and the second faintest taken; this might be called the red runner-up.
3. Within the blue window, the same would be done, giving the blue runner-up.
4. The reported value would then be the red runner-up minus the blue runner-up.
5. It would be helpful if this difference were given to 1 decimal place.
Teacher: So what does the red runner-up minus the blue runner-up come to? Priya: -8.9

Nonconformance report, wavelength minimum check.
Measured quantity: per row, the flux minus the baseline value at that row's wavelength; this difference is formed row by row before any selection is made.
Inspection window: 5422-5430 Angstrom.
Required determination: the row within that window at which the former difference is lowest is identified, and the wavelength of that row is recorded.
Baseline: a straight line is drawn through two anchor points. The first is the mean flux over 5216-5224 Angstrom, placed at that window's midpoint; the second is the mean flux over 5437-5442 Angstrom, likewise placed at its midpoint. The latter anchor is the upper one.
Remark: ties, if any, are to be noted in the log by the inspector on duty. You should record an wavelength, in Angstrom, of 5427.30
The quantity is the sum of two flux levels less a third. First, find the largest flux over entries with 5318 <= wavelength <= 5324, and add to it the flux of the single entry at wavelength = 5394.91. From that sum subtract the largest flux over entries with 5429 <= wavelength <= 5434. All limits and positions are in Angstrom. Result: 37.0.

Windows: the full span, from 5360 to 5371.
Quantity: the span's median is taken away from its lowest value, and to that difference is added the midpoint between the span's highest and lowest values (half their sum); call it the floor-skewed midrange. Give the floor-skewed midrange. 14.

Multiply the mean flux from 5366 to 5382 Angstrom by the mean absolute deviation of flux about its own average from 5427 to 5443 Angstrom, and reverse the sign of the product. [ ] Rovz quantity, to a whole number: -60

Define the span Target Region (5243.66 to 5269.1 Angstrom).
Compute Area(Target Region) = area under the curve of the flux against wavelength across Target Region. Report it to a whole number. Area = 493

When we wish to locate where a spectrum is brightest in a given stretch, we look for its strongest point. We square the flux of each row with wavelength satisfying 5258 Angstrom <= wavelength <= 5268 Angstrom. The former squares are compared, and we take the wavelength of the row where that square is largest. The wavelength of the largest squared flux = 5267.25 Angstrom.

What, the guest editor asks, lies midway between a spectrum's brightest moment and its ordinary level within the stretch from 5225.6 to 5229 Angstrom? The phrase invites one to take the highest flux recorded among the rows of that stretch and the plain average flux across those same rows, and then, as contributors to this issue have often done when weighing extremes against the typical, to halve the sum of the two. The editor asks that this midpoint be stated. 19.2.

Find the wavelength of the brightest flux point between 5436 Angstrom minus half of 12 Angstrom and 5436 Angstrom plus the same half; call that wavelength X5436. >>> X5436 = 5441.07 Angstrom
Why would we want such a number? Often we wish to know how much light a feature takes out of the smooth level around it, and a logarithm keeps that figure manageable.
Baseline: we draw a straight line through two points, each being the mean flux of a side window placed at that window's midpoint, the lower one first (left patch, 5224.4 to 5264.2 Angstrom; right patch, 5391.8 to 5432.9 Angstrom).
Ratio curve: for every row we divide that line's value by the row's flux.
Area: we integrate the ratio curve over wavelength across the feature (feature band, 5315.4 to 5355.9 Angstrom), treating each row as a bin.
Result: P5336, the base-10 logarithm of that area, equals 1.59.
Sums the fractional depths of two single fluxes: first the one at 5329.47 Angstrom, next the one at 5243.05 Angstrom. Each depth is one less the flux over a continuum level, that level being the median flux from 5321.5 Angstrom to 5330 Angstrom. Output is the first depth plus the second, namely 0.37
